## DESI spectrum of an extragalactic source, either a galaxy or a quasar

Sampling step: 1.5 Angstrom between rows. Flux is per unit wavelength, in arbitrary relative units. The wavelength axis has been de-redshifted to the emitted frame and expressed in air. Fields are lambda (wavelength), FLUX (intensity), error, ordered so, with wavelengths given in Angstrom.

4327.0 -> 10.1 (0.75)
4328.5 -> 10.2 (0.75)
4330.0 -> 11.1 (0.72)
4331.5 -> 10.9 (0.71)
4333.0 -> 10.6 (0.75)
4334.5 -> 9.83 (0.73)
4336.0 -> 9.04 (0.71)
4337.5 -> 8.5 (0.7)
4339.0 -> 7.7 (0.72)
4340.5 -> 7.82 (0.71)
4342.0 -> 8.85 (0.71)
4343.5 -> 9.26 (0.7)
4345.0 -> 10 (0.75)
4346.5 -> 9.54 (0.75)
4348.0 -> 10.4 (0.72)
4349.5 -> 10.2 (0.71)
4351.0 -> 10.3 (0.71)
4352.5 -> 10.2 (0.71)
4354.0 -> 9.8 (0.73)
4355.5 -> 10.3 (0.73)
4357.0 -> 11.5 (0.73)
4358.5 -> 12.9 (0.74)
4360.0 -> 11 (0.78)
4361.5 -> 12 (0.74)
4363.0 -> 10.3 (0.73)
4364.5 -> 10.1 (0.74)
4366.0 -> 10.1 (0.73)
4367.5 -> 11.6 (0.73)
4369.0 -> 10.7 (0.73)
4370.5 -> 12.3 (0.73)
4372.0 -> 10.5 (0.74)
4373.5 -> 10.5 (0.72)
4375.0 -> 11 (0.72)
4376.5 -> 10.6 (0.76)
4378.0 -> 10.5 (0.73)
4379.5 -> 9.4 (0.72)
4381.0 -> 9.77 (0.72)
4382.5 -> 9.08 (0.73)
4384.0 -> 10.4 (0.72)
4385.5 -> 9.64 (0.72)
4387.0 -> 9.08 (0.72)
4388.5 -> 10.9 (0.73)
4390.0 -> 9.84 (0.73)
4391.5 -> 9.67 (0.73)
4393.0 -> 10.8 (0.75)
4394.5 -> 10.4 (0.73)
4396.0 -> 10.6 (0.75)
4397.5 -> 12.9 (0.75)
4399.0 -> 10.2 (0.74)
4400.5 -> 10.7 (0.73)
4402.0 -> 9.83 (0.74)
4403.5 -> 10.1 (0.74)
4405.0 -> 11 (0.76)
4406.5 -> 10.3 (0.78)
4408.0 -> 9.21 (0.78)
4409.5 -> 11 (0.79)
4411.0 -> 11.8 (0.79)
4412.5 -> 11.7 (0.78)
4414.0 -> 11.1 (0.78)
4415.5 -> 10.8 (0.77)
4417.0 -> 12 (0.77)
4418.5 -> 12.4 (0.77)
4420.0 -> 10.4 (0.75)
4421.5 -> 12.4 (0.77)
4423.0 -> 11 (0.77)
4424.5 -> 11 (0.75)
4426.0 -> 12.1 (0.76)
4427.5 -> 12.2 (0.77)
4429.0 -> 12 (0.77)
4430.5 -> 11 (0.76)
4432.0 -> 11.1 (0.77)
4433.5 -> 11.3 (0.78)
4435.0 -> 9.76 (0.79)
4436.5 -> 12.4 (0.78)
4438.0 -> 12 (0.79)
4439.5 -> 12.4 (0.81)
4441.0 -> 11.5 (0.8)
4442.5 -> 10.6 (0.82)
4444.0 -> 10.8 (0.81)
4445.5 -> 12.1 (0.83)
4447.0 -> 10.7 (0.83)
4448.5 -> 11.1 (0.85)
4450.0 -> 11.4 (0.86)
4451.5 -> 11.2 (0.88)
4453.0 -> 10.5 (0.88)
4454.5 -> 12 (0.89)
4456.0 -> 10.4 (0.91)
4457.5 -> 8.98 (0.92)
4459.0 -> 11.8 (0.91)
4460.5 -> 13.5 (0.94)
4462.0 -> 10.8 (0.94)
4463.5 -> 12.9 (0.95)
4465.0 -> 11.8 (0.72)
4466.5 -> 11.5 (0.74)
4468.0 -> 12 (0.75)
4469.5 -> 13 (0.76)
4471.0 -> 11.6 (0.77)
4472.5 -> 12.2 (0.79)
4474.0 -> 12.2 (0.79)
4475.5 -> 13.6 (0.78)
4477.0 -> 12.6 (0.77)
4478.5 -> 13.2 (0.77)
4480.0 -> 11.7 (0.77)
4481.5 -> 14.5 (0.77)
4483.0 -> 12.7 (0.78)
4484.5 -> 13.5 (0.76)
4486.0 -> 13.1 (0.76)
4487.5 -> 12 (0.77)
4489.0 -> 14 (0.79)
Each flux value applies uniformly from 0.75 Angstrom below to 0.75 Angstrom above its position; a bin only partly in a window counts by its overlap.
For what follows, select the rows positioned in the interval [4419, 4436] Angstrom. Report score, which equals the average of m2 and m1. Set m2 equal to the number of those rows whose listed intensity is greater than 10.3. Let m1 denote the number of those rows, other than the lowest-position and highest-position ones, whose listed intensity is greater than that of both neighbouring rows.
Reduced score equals 6.5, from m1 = 3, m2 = 10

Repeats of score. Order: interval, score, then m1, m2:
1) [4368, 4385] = 5.5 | 3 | 8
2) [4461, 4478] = 7.0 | 3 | 11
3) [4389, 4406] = 4.5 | 3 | 6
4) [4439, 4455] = 6.5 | 2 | 11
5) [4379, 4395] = 4.0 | 4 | 4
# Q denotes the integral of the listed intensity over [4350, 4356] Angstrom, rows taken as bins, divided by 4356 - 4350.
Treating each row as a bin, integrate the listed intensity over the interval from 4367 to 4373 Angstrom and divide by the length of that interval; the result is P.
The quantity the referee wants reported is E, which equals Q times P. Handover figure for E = 113.9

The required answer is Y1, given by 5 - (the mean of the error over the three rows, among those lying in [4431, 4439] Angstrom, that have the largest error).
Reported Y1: 4.21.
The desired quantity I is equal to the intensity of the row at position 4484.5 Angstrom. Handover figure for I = 13.5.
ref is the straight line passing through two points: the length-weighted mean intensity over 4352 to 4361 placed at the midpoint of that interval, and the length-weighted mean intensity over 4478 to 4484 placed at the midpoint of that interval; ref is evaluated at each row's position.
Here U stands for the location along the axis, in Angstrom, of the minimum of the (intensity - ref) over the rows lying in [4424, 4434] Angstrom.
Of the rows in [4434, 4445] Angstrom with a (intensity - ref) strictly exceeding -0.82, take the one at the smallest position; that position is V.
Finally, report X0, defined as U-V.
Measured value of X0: -6.0 Angstrom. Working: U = 4430.5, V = 4436.5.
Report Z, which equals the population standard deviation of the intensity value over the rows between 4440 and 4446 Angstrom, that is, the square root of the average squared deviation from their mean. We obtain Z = 0.59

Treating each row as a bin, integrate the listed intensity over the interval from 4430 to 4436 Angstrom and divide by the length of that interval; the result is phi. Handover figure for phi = 10.8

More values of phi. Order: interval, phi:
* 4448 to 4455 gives 11.2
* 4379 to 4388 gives 9.6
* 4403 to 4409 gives 10.2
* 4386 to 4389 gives 9.9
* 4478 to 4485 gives 13.1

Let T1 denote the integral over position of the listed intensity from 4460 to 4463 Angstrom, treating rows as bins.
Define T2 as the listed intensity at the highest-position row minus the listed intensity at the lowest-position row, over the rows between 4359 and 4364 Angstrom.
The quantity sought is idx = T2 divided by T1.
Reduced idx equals -0.019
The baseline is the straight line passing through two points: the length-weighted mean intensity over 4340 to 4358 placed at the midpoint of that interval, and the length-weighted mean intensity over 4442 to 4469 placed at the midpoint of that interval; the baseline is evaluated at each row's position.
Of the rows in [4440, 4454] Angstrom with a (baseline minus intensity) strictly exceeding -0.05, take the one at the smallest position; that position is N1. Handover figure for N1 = 4442.5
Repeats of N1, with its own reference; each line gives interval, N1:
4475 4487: 4480.0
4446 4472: 4447.0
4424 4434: 4430.5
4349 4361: 4354.0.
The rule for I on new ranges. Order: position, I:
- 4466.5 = 11.5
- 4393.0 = 10.8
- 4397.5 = 12.9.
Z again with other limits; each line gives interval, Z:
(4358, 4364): 0.99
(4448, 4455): 0.48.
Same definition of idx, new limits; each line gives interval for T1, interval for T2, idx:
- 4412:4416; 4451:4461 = 0.051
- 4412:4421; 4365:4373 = 0.004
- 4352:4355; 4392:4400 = -0.020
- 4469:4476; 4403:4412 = 0.019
